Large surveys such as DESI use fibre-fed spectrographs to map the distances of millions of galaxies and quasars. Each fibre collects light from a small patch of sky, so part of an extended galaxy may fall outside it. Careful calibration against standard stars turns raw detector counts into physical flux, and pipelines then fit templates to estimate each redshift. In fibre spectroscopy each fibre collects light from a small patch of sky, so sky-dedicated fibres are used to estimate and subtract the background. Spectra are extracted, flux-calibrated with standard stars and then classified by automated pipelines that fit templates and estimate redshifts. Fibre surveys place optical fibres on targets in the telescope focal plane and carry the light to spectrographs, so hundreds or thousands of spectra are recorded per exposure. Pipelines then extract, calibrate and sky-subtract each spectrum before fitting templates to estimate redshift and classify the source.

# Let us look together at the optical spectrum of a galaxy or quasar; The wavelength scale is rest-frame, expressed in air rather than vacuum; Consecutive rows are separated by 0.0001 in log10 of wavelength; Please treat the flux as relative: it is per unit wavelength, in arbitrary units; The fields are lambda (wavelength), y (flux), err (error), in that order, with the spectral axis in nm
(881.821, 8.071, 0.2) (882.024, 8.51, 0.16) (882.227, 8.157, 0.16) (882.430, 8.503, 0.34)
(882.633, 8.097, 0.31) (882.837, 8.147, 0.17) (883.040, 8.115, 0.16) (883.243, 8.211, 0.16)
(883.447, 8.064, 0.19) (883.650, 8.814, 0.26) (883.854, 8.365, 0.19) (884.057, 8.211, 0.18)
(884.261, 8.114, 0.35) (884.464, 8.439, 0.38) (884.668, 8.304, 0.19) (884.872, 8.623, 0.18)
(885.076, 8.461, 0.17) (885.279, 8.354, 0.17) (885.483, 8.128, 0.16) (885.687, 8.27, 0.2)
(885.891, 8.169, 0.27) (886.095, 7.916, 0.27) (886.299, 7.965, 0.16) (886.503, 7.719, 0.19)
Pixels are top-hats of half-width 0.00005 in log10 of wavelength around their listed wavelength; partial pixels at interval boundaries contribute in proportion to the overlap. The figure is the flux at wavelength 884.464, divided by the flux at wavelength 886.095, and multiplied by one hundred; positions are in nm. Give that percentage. 107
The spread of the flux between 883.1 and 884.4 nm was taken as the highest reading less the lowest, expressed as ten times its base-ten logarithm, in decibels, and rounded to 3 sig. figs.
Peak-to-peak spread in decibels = -1.25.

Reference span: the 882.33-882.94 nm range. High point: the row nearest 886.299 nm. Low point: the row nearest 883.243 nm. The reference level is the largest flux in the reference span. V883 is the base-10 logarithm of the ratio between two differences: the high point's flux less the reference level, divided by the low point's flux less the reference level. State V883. 0.27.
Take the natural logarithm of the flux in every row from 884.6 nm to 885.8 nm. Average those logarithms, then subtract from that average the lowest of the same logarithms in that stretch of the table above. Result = 0.028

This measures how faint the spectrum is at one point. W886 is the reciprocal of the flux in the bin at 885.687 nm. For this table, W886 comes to 0.121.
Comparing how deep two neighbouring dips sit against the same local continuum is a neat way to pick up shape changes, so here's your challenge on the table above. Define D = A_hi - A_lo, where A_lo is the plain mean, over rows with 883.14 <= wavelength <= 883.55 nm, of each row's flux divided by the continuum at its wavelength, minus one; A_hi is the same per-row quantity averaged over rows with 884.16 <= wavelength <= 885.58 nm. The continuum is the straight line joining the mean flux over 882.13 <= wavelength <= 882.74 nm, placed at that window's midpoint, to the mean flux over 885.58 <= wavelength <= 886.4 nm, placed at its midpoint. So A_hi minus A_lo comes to 0.03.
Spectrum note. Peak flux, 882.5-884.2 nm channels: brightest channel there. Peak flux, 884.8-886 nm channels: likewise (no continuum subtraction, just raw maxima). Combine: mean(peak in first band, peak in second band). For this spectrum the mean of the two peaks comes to 8.72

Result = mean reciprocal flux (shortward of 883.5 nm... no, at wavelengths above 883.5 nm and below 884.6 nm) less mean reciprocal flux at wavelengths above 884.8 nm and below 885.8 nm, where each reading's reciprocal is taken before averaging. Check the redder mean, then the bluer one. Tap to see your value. 0.000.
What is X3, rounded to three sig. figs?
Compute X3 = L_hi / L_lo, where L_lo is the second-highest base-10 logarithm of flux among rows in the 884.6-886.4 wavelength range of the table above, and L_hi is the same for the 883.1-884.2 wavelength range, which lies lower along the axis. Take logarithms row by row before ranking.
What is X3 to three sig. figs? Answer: 0.995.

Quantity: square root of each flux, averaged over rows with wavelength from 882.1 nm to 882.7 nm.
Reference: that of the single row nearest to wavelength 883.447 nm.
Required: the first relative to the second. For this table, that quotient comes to 1.01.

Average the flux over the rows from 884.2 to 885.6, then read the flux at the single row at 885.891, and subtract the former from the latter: -0.2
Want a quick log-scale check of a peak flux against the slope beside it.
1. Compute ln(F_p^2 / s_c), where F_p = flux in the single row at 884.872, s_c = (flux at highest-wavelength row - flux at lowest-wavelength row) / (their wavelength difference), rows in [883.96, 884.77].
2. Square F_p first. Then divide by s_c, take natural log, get 6.2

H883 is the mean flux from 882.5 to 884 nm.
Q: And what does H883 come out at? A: 8.26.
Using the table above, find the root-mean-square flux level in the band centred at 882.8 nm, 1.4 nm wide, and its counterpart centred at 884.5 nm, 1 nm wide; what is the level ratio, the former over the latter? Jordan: 0.982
